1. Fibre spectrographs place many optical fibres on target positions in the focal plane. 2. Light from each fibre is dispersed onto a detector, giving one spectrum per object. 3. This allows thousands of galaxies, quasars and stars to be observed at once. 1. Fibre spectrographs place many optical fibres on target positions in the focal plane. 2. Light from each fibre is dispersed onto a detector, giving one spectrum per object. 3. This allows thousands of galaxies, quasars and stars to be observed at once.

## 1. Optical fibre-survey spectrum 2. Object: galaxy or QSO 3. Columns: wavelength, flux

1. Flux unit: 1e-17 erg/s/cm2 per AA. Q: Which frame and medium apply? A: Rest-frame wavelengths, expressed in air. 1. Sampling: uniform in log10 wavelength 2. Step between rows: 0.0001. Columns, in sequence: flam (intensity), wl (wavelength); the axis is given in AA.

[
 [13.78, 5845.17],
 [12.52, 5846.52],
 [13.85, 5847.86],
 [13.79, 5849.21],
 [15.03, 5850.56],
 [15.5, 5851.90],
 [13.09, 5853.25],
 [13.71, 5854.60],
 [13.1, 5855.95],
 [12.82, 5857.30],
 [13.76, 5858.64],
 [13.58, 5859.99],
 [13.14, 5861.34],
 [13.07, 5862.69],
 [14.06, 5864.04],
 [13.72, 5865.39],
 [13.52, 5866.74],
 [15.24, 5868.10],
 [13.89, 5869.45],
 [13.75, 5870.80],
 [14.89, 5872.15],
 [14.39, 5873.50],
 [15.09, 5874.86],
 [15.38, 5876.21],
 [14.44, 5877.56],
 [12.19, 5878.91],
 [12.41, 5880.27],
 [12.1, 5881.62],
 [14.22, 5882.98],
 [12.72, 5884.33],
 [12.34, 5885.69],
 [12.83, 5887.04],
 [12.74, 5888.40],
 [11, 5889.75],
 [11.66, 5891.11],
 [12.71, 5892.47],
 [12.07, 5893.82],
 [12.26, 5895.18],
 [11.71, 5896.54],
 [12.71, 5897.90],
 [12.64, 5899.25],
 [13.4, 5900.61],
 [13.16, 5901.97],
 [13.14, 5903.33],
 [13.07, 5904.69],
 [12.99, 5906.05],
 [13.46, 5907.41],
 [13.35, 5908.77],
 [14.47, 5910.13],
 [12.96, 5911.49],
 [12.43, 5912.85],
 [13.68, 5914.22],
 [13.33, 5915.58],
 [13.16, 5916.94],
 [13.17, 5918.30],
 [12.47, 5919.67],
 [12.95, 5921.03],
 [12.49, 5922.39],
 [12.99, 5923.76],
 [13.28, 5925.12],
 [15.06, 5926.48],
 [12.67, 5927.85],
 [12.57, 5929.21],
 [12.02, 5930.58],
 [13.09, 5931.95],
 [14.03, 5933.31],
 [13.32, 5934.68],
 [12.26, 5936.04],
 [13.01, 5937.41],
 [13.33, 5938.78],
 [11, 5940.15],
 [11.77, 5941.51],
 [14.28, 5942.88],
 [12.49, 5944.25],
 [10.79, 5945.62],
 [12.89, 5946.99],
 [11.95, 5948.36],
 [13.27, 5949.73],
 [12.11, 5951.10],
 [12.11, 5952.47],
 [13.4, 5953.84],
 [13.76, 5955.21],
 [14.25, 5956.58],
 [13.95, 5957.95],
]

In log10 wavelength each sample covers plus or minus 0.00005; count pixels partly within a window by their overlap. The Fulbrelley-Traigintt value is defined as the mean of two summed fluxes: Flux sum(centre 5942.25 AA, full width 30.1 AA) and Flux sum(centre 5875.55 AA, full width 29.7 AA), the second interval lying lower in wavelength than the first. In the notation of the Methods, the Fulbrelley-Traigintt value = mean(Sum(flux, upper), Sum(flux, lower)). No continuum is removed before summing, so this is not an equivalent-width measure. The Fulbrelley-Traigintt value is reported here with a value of 289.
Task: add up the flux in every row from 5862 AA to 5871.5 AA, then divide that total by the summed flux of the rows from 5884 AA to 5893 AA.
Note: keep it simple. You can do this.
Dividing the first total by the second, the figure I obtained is 1.13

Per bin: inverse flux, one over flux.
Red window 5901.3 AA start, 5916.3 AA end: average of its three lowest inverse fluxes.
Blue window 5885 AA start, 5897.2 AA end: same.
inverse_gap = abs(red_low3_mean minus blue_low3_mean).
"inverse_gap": 0.0062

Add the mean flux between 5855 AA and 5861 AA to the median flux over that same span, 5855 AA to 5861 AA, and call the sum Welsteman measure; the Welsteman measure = 26.7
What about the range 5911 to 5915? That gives 26.0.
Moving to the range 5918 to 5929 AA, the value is 26.1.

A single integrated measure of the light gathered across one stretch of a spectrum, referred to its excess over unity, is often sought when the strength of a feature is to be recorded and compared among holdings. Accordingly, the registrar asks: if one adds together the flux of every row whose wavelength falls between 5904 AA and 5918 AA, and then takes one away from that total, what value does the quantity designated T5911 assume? 132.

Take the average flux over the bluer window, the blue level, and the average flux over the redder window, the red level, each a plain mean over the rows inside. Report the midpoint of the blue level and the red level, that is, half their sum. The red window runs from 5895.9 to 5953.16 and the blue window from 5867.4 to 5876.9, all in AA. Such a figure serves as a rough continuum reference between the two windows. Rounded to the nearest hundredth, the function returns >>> 13.77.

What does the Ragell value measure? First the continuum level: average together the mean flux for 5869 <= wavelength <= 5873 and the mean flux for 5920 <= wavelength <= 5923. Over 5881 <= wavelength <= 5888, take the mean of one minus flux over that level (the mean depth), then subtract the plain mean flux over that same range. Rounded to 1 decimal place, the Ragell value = -12.8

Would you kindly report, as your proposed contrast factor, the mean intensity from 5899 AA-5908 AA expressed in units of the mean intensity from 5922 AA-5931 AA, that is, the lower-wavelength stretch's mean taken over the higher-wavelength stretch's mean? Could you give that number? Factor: 1.01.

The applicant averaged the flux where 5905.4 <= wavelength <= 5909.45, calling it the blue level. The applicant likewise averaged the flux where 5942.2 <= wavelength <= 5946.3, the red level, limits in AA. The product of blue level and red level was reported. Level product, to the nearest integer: 166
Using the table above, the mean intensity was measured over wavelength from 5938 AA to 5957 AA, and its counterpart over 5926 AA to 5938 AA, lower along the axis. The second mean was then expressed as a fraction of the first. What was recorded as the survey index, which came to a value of 1.03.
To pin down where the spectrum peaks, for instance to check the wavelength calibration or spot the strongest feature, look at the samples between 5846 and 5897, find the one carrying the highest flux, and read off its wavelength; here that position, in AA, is 5851.90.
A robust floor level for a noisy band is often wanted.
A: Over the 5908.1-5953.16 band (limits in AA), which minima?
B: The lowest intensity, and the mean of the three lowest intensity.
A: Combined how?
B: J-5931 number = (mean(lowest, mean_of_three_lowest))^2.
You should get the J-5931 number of 121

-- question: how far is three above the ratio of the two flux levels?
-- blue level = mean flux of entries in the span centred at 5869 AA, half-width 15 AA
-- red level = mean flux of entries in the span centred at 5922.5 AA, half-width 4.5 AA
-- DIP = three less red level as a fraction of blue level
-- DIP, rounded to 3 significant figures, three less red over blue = 2.04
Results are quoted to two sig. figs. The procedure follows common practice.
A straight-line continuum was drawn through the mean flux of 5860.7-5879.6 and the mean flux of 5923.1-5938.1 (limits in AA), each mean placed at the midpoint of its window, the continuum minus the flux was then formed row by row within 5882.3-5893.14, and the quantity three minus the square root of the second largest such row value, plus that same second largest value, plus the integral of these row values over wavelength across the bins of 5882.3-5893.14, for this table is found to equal 17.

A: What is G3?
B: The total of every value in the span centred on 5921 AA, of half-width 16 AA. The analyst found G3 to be 302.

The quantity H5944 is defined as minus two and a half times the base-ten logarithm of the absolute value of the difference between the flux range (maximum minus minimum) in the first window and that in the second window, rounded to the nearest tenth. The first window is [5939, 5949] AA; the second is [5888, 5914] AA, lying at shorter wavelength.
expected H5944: 4.2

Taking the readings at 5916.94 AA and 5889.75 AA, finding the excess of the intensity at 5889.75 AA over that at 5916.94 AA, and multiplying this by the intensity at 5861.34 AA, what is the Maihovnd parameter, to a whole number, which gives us -28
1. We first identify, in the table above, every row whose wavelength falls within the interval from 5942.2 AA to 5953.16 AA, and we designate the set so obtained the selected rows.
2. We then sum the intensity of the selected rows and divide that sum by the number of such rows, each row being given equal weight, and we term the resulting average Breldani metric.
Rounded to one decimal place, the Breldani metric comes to 12.5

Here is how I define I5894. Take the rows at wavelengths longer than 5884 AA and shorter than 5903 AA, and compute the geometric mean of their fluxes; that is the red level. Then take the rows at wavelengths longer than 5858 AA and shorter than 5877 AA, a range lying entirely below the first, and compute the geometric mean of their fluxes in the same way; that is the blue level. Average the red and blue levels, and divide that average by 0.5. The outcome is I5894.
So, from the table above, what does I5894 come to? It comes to 26.5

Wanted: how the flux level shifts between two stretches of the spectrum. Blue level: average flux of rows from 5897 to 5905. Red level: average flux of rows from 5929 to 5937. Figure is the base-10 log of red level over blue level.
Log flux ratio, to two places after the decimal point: 0.00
